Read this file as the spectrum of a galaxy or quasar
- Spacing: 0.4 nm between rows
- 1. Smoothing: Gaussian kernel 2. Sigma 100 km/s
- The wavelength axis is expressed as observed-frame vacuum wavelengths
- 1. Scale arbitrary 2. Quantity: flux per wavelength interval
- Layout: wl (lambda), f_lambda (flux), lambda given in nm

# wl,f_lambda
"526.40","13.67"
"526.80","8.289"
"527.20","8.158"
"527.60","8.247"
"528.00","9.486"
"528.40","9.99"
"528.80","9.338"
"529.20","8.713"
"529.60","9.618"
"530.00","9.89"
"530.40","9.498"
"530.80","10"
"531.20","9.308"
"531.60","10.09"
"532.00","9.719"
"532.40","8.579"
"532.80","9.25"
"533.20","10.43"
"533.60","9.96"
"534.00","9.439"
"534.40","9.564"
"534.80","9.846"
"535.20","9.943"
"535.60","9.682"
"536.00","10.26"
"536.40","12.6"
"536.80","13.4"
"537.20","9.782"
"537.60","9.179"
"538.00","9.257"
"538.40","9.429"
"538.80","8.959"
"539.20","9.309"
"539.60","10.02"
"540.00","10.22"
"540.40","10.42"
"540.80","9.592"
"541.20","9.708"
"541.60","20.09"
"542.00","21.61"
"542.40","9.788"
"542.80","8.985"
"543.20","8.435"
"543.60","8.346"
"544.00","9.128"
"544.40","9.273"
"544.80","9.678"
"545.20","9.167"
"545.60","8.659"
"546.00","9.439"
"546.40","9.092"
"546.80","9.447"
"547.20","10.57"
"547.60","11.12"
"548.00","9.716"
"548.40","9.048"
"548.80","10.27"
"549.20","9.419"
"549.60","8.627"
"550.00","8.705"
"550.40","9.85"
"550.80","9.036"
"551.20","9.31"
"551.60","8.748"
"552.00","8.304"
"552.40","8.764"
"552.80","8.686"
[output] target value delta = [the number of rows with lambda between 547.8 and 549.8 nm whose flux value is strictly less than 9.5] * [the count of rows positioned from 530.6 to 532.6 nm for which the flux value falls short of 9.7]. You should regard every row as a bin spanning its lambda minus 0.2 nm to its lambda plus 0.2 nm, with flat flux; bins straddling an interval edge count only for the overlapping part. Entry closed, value 6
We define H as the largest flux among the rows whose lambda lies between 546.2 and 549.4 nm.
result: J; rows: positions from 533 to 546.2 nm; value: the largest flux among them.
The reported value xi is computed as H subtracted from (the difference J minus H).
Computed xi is -1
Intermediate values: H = 11.12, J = 21.61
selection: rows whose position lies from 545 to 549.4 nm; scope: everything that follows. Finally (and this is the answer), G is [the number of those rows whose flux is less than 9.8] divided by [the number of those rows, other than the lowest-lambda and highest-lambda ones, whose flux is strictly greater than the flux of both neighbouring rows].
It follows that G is 2.7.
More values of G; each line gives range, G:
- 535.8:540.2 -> 3.0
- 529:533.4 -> 2.3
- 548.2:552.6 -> 3.0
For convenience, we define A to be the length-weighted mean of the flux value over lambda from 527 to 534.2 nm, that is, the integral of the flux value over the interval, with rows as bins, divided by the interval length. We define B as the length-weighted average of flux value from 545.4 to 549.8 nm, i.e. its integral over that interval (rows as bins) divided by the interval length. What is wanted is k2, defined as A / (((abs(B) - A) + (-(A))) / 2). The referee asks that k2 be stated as -2.03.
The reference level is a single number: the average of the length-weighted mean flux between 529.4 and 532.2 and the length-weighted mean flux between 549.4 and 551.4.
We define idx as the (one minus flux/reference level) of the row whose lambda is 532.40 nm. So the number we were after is 0.09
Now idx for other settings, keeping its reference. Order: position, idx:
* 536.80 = -0.42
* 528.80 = 0.01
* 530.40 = -0.01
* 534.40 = -0.02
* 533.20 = -0.11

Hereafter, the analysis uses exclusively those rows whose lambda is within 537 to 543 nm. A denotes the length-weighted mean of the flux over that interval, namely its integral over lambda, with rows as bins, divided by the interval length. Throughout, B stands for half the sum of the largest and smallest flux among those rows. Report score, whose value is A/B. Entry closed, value 0.73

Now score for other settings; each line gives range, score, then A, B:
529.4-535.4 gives 1.02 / 9.7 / 9.5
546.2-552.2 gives 0.97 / 9.4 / 9.7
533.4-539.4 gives 0.90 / 10.0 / 11.2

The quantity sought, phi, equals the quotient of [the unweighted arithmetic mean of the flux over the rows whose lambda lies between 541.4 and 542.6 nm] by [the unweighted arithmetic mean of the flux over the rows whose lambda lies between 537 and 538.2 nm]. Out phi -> 1.82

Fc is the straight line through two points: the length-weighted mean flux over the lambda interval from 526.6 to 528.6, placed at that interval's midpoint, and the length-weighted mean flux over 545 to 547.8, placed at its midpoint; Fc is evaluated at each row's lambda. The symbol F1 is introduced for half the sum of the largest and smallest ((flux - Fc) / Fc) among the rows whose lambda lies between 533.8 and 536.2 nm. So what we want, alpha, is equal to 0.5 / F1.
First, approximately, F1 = 0.076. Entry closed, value 6.6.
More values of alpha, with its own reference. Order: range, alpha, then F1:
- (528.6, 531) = 10.7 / 0.047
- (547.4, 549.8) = 34.1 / 0.015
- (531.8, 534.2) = 10.2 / 0.049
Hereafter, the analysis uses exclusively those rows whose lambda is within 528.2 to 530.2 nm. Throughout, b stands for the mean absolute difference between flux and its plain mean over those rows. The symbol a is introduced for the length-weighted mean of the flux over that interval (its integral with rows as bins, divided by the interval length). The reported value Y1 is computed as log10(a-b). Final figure 0.96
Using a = 9.5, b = 0.39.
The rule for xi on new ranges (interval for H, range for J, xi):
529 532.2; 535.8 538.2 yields -7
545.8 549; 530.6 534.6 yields -12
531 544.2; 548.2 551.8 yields -33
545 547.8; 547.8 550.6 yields -12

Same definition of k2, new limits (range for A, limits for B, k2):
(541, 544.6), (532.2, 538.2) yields -1.76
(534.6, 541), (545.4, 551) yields -1.88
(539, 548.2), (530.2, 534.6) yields -1.84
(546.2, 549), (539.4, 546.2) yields -2.19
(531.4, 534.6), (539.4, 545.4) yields -2.32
